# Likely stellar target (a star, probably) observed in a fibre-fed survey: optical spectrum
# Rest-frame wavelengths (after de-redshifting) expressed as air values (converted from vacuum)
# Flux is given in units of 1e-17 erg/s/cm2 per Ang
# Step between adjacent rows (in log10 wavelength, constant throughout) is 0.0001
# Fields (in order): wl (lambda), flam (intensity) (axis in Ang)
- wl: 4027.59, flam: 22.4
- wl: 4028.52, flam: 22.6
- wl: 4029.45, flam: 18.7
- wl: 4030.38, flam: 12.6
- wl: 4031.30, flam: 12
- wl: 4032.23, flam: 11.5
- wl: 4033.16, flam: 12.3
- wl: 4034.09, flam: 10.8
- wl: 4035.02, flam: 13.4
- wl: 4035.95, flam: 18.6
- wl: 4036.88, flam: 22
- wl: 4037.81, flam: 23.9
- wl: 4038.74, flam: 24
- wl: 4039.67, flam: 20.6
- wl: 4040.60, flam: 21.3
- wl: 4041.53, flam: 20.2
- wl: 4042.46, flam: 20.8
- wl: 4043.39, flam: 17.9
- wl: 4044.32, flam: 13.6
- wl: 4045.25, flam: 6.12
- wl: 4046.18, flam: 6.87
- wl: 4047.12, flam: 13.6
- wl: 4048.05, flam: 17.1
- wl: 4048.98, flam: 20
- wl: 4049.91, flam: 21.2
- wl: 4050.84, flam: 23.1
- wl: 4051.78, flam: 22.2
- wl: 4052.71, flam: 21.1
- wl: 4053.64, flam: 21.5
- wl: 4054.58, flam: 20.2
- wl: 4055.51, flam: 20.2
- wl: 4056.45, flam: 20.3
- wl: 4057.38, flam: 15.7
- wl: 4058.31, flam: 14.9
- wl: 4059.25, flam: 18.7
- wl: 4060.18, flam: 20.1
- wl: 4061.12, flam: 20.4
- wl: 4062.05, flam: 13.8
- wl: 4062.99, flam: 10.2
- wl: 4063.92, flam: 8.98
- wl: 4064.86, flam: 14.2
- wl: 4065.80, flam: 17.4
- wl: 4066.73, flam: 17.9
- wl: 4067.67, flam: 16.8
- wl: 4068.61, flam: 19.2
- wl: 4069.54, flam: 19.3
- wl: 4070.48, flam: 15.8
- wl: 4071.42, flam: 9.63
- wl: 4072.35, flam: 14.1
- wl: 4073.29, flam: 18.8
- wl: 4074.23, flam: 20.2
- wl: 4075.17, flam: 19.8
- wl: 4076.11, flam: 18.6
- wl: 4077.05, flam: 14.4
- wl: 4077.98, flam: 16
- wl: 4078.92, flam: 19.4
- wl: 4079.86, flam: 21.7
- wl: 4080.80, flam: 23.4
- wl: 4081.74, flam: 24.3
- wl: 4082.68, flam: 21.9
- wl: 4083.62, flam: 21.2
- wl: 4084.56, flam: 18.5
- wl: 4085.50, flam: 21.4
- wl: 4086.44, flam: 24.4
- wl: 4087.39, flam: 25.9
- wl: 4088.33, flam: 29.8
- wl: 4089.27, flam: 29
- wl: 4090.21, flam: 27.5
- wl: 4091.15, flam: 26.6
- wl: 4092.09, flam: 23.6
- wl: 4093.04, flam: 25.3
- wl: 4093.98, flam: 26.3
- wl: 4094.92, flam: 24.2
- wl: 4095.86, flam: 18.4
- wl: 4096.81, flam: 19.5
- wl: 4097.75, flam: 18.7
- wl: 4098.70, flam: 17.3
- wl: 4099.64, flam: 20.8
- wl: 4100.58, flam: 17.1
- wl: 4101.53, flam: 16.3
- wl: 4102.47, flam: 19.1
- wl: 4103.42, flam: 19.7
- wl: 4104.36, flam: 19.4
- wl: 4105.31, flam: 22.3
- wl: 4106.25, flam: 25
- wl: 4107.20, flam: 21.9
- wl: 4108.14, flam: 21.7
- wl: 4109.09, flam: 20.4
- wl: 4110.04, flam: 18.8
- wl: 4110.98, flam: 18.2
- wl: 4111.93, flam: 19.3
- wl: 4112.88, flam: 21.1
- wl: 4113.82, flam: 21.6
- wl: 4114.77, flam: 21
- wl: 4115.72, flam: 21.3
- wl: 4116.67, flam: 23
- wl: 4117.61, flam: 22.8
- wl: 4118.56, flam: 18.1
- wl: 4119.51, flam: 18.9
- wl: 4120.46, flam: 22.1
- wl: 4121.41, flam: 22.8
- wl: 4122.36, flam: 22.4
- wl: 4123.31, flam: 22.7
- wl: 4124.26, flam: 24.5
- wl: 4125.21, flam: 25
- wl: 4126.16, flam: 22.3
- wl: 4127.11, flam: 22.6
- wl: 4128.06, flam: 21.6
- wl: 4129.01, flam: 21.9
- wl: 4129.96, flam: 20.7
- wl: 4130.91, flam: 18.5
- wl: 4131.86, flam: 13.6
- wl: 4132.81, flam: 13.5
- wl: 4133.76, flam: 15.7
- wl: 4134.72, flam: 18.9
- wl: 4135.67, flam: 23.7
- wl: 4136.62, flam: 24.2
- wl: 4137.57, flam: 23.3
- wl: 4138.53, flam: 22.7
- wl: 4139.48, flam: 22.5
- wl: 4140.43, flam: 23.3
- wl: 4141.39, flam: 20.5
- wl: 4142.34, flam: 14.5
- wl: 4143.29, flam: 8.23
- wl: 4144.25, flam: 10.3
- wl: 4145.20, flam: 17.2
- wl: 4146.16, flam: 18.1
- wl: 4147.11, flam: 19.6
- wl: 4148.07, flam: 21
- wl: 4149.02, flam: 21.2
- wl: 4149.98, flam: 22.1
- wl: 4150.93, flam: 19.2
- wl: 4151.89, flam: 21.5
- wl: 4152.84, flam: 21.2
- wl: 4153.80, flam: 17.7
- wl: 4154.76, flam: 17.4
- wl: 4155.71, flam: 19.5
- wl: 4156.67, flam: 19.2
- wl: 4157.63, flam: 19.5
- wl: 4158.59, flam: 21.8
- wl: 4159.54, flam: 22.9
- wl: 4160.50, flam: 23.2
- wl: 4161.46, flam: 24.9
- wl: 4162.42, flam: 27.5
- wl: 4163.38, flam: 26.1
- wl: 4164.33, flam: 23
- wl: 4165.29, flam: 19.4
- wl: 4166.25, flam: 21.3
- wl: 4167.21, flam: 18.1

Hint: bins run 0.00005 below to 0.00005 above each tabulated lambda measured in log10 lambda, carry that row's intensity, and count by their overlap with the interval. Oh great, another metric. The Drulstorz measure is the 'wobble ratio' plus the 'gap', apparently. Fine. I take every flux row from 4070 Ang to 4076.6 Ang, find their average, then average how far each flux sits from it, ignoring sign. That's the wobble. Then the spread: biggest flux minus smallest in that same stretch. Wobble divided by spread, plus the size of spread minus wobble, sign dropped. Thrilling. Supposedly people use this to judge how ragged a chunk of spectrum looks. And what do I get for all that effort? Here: 7.8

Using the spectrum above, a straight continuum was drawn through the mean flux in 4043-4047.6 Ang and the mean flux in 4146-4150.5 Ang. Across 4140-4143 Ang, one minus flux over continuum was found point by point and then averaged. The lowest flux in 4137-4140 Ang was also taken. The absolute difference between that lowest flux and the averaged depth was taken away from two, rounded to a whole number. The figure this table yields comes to -20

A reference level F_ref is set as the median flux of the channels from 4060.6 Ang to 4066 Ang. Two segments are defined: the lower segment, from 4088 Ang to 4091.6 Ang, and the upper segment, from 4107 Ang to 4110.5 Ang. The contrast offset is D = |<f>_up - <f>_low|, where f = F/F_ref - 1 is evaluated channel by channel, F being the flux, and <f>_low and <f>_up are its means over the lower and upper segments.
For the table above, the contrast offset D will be 0.54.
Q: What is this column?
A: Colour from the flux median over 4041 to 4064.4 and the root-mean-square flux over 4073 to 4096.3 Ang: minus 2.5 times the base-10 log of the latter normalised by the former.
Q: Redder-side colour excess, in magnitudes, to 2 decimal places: -0.14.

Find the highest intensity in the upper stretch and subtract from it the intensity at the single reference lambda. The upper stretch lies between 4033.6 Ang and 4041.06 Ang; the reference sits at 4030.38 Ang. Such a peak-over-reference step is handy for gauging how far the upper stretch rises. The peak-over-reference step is 11.4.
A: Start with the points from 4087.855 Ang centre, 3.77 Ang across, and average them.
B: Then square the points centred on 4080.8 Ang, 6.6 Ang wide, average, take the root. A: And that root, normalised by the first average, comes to 0.78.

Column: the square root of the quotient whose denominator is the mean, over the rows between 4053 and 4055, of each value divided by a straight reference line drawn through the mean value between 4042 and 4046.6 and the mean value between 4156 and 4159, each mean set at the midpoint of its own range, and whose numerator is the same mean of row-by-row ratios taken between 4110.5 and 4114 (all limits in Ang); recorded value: 0.87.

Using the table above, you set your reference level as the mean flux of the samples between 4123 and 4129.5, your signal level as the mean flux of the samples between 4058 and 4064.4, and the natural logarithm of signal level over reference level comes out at -0.41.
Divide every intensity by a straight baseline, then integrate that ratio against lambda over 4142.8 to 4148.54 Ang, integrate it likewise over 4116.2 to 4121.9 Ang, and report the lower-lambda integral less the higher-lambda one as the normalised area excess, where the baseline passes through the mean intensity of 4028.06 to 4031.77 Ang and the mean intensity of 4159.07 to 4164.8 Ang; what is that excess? 1.7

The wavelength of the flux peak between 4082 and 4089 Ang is 4088.33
